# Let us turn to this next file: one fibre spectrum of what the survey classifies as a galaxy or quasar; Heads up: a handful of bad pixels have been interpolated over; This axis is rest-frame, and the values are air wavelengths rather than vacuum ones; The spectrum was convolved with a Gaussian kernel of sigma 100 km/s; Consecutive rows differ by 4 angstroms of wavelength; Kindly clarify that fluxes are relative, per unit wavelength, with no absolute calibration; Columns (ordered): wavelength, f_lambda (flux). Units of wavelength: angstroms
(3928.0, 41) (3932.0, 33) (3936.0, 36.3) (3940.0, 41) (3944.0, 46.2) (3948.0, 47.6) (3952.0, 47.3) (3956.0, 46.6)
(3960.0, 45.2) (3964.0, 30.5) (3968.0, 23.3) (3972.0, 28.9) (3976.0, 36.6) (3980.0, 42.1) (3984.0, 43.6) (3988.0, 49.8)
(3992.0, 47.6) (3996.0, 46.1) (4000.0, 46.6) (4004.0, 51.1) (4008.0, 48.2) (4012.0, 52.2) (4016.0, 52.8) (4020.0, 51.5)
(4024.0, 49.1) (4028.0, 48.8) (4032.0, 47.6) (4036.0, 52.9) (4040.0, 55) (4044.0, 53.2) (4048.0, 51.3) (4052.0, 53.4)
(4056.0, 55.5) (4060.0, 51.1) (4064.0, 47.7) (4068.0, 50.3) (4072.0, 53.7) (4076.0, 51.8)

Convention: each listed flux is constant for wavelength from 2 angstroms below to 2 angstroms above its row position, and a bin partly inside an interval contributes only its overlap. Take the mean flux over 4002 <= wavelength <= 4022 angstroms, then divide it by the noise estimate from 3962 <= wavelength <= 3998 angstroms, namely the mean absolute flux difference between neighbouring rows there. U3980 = 11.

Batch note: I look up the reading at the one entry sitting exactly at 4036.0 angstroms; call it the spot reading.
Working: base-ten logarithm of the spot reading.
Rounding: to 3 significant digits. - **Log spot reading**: 1.72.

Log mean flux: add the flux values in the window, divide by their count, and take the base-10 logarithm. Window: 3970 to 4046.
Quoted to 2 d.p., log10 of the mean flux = 1.68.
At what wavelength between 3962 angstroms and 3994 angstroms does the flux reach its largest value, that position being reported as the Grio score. 3988.0 angstroms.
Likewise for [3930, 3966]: 3948.0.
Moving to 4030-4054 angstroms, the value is 4040.0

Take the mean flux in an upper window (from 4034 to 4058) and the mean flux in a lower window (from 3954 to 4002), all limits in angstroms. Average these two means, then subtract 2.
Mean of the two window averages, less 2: 45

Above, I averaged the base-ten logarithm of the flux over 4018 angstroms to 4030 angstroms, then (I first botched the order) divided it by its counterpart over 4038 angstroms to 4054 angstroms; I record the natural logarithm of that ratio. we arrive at -0.017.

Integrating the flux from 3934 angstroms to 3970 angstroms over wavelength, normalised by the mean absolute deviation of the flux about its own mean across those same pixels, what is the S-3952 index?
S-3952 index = 210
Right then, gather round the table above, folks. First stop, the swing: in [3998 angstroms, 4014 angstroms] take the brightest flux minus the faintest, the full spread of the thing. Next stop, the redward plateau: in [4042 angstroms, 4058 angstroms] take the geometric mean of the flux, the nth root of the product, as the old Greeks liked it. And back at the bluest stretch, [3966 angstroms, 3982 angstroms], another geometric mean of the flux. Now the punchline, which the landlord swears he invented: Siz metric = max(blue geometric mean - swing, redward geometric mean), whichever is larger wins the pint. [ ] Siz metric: 53.3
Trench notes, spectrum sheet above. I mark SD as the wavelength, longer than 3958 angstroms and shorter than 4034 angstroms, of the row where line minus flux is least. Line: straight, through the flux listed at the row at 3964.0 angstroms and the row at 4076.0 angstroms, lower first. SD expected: 3960.0 angstroms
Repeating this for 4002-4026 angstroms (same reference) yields 4004.0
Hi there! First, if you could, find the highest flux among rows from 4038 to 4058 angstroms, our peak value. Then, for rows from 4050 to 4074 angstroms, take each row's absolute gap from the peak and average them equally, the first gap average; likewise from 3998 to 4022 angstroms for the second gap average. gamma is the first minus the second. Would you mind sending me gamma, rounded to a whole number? -2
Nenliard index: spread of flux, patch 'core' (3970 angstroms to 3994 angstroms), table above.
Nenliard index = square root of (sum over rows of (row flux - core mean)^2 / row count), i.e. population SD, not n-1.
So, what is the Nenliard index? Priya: 7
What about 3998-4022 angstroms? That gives 2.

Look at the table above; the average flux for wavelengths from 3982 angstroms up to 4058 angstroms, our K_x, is 50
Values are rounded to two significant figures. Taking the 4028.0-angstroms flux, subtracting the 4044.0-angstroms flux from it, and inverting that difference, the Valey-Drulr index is -0.23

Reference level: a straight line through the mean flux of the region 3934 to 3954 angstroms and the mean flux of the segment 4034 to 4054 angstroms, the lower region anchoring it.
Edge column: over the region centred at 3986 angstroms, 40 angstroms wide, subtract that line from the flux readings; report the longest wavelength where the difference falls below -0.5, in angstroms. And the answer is 4000.0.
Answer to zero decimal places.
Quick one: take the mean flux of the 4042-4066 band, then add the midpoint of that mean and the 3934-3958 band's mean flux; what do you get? 100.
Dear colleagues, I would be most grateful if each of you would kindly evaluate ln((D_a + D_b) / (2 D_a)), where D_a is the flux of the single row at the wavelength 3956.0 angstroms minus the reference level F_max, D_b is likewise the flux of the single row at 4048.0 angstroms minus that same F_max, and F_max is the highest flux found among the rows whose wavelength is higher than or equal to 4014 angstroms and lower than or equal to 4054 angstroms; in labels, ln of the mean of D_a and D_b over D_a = -0.3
